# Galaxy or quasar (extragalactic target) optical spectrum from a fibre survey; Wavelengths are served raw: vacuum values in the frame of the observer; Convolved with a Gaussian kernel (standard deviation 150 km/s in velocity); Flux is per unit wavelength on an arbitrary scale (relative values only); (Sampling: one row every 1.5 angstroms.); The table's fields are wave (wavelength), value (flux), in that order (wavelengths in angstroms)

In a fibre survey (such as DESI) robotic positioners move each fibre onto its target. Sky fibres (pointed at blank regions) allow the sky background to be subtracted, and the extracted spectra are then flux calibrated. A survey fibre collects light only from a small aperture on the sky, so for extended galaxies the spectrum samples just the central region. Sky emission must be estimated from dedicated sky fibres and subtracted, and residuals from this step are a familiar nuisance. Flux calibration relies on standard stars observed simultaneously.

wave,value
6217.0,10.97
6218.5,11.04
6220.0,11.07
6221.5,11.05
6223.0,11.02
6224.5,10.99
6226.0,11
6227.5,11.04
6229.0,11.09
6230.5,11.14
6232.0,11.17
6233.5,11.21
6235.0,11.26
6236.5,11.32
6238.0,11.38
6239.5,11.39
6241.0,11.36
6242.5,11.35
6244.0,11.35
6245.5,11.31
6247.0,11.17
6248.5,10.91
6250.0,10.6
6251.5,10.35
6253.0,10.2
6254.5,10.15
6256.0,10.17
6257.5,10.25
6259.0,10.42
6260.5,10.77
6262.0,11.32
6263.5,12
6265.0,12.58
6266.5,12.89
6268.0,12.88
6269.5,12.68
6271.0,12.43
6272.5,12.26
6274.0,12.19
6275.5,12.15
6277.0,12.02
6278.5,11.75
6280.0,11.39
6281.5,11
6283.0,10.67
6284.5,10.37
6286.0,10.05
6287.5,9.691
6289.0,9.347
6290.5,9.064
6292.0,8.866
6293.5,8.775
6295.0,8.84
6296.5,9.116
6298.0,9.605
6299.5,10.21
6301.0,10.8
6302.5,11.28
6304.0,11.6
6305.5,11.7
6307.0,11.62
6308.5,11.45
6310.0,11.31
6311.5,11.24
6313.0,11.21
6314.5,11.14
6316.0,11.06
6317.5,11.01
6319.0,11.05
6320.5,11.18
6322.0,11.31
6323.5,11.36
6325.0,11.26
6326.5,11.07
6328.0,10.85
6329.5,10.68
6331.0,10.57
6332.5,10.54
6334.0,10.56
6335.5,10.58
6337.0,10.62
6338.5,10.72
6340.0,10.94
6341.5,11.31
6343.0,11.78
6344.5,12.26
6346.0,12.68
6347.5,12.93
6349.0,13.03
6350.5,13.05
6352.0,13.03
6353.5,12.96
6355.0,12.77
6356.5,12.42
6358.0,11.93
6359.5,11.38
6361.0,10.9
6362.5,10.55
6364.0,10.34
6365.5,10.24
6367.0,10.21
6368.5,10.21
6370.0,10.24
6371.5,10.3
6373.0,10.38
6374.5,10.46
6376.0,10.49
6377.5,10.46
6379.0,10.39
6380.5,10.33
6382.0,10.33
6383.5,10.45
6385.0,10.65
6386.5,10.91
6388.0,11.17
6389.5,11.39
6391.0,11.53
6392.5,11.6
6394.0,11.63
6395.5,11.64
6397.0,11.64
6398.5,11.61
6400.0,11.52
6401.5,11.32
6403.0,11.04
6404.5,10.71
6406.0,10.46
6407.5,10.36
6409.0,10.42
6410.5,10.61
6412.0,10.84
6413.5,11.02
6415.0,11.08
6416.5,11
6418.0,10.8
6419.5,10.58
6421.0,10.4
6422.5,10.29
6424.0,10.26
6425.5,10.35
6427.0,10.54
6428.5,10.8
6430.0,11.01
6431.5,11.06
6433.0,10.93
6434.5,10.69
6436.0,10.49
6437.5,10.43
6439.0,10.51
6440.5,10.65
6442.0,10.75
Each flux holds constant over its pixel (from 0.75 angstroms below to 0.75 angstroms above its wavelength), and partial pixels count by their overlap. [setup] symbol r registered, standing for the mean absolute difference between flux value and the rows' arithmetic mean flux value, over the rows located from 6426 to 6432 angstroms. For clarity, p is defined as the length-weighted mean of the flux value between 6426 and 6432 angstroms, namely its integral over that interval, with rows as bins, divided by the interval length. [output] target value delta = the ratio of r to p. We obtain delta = 0.017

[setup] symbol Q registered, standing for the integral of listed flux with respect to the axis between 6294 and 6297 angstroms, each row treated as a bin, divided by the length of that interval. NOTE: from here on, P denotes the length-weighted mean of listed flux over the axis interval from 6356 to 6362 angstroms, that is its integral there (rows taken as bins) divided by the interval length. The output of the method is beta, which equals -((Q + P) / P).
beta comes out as -1.77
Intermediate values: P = 11.6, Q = 8.9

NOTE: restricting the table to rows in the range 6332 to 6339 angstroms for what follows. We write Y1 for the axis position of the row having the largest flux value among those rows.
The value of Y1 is 6338.5 angstroms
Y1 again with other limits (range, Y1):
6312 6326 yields 6323.5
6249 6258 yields 6250.0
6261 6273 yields 6266.5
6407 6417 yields 6415.0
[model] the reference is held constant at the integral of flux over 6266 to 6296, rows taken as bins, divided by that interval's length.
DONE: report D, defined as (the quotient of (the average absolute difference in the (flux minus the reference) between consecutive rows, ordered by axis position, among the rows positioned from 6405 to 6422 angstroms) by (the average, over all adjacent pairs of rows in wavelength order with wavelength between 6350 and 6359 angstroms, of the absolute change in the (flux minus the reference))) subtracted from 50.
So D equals 49.3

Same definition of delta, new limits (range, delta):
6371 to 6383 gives 0.006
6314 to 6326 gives 0.010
